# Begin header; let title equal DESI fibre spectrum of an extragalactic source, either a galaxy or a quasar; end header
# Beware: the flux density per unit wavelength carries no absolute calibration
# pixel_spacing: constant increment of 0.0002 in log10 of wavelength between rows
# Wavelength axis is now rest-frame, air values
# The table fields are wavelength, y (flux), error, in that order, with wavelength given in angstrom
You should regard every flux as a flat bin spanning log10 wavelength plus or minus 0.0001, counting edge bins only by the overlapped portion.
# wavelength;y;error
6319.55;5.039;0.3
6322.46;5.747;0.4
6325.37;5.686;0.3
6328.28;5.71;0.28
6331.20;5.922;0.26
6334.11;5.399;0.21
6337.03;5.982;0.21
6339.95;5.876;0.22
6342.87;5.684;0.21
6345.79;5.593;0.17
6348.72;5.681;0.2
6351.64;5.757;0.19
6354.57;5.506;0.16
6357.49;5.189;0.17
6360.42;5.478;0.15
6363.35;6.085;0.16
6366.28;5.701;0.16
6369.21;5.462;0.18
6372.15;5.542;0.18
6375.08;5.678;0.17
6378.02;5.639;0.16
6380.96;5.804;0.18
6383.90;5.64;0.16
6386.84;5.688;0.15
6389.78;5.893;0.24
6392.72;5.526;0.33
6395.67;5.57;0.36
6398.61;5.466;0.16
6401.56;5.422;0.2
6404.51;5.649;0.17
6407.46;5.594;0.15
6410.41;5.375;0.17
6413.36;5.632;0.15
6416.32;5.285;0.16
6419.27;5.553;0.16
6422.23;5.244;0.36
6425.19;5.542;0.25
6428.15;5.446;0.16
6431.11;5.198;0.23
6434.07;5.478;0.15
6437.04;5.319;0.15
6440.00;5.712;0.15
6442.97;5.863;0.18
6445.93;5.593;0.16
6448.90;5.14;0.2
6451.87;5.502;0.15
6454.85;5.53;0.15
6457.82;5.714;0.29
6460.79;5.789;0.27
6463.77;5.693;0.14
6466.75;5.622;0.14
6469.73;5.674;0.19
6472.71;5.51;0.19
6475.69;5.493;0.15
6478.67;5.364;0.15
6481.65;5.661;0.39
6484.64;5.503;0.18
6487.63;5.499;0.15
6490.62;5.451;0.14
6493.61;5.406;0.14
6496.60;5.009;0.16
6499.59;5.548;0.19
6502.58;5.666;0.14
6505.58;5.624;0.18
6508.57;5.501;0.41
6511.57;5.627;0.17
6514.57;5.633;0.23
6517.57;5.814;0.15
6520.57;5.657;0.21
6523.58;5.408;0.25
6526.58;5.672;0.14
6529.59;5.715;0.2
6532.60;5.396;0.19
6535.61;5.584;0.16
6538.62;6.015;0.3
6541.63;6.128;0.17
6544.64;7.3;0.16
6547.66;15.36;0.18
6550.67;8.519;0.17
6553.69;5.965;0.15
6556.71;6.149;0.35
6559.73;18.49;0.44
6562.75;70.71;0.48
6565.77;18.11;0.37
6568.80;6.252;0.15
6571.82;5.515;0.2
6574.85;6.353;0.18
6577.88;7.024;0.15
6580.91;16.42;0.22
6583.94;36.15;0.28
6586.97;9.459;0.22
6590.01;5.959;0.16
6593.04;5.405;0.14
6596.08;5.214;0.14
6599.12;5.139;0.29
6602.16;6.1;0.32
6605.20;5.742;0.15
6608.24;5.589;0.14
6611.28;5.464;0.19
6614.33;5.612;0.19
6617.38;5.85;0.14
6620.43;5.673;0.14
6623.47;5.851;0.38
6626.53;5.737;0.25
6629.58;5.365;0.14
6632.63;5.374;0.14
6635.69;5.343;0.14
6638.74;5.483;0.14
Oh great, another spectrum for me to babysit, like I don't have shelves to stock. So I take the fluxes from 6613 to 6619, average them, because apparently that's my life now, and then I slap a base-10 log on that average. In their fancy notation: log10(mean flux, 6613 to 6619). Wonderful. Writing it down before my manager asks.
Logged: 0.758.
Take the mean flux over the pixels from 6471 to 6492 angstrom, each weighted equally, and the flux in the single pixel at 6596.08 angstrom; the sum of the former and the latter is 10.7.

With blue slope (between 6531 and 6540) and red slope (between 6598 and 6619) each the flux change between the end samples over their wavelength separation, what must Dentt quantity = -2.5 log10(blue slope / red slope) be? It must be -1.1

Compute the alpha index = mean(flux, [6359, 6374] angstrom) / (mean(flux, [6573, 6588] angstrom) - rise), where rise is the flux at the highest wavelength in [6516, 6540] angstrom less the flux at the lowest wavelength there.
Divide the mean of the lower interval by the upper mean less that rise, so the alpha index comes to 0.38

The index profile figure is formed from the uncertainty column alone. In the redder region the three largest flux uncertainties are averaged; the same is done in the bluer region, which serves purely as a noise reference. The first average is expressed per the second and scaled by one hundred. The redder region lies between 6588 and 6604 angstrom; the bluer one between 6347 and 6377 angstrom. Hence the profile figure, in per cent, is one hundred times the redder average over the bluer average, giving 135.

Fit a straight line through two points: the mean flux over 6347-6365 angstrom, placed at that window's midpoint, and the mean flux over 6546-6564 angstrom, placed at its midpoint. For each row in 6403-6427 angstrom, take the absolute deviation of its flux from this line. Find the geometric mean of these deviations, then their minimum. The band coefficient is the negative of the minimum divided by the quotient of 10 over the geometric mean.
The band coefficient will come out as -2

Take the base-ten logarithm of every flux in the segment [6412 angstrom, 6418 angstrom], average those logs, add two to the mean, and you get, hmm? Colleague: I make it 2.74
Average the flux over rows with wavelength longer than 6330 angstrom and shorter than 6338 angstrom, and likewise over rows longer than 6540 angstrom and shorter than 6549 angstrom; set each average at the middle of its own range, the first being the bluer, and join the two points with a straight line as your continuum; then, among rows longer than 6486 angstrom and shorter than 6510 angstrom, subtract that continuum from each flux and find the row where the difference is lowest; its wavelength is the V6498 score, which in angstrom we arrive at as 6496.60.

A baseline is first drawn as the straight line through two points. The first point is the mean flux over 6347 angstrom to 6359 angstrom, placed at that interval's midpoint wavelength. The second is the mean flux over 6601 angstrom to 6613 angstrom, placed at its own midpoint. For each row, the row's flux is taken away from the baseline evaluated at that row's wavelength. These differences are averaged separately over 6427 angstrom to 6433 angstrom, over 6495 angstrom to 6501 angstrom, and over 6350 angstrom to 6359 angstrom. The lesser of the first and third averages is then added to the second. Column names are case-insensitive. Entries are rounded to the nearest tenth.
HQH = 0.4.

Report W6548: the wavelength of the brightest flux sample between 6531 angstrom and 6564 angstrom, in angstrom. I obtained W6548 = 6562.75 angstrom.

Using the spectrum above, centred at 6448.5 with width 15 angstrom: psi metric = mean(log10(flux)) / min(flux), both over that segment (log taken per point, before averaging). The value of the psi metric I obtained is 0.144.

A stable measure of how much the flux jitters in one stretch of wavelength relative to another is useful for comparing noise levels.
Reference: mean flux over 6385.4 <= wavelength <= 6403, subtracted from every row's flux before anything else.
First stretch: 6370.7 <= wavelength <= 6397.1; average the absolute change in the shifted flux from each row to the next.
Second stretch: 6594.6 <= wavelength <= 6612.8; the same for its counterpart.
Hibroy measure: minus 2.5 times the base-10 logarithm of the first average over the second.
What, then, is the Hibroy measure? 0.90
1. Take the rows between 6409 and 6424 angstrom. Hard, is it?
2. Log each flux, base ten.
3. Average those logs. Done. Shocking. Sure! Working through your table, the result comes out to 0.73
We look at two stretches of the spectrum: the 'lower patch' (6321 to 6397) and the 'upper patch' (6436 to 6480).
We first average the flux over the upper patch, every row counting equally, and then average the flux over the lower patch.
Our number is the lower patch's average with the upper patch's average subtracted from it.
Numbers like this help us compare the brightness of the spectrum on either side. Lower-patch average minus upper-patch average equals 0.10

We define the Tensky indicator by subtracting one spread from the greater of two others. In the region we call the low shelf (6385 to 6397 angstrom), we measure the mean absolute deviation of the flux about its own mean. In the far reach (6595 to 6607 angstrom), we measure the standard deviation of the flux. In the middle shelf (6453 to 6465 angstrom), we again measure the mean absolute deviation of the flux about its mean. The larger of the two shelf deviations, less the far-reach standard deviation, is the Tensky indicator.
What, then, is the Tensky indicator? 0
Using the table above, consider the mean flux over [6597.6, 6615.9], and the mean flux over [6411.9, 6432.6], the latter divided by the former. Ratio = 0.97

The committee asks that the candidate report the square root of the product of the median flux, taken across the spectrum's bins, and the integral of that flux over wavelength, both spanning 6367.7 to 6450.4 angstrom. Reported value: 50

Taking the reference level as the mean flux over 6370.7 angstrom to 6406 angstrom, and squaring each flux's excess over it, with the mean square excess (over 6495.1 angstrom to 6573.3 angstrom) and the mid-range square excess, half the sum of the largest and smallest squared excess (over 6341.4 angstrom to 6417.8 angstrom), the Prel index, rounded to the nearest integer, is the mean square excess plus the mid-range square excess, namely 180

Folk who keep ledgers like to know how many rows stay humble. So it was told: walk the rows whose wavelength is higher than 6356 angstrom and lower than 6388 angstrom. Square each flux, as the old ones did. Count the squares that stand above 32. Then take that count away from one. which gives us -4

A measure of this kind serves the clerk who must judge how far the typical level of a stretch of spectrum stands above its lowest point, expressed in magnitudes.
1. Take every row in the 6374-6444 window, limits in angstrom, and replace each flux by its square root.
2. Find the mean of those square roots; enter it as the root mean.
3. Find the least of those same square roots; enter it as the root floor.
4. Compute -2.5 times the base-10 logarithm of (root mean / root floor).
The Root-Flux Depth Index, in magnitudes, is -0.035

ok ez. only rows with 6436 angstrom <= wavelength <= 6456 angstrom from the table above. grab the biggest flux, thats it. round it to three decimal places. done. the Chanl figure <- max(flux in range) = 5.863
